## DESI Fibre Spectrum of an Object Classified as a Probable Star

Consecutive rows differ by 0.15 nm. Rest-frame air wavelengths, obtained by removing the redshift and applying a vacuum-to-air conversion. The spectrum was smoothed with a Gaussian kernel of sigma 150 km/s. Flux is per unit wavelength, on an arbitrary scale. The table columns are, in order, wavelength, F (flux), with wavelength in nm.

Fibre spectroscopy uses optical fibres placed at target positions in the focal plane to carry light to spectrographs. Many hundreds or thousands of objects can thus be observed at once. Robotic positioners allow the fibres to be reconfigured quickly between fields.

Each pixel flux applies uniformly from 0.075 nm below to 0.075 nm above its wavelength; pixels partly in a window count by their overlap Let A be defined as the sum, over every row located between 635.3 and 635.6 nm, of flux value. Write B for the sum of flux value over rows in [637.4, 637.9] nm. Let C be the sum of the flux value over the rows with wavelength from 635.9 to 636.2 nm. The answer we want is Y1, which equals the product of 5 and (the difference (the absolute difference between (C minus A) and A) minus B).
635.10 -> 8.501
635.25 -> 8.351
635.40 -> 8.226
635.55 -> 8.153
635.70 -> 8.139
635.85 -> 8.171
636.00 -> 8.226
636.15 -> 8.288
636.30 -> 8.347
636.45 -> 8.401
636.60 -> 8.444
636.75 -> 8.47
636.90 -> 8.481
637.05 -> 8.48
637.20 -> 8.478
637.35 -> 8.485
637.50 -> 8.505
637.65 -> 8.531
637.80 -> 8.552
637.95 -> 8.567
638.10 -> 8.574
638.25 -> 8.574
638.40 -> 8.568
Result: -47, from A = 16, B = 26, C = 17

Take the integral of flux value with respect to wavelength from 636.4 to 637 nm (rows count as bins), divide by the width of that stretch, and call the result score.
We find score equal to 8.45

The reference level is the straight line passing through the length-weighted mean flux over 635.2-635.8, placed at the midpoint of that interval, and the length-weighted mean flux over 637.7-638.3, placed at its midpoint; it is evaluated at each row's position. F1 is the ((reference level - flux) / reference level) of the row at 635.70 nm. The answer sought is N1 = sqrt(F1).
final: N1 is 0.110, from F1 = 0.012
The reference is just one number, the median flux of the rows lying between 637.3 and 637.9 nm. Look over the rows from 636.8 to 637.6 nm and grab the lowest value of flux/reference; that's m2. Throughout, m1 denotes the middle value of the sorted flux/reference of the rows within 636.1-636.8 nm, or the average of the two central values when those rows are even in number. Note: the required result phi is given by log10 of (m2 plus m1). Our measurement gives 0.297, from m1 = 0.99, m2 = 0.995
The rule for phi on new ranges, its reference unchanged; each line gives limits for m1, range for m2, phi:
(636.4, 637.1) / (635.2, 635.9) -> 0.290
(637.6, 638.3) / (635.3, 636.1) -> 0.293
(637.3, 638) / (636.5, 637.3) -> 0.299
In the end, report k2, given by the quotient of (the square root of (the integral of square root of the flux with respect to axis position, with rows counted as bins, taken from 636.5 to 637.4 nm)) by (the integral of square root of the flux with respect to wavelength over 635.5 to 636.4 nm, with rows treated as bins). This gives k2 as 0.627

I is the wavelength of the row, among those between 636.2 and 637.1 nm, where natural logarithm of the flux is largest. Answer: 636.90 nm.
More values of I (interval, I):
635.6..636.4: 636.30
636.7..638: 637.95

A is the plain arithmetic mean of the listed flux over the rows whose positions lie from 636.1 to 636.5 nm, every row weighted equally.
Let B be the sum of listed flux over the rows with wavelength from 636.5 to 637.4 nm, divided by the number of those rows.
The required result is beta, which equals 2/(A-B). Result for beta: -16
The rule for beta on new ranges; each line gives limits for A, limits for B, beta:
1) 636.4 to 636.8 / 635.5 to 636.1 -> 8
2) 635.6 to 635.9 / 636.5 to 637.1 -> -6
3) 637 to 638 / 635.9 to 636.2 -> 8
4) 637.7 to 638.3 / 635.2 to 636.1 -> 6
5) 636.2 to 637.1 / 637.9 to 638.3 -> -15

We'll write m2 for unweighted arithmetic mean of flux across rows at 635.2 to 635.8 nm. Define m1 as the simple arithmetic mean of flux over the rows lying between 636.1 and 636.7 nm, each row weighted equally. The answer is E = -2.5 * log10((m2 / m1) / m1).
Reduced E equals 2.33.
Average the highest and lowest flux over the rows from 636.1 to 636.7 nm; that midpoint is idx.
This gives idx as 8.37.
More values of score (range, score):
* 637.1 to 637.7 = 8.50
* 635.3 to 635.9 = 8.18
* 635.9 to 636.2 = 8.25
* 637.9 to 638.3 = 8.57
